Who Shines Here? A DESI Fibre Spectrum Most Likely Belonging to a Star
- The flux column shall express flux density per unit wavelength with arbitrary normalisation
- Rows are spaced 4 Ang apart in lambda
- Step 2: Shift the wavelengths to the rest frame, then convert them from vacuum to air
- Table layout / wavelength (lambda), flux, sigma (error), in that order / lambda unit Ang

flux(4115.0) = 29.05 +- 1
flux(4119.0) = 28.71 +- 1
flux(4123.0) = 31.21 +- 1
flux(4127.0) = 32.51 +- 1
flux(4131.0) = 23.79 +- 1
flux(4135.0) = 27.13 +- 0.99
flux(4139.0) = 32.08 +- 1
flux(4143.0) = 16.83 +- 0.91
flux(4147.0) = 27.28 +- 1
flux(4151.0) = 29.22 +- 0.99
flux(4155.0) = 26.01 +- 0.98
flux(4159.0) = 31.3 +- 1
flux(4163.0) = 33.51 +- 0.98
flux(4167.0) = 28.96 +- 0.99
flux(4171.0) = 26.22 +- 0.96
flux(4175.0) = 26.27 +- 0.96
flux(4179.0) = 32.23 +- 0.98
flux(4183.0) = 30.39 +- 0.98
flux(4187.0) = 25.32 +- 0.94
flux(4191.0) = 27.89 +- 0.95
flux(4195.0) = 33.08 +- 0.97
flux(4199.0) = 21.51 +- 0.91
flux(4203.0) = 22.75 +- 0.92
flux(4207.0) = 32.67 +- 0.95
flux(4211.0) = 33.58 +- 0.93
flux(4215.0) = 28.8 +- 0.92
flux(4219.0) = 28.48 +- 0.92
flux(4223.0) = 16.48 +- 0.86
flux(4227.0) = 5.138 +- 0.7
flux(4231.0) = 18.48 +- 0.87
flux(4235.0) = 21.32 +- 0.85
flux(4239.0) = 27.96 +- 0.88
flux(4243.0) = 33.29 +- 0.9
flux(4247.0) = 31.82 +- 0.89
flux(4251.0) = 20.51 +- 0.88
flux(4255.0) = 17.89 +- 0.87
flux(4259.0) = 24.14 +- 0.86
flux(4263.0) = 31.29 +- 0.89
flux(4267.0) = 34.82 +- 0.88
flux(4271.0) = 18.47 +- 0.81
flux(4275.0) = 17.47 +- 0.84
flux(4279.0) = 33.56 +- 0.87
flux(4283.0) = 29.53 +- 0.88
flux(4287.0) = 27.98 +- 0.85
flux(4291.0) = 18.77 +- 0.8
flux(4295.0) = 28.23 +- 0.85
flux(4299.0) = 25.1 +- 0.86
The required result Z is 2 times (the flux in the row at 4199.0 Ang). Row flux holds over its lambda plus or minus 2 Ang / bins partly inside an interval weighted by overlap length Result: 43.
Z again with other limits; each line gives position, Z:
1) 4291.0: 38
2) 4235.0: 43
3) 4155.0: 52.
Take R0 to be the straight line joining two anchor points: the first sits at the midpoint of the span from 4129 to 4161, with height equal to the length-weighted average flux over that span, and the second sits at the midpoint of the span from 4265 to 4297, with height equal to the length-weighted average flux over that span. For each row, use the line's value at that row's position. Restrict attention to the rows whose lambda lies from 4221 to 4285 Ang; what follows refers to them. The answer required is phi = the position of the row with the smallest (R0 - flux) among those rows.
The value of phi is 4267.0 Ang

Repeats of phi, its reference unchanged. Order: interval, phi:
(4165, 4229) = 4211.0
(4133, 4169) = 4163.0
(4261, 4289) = 4267.0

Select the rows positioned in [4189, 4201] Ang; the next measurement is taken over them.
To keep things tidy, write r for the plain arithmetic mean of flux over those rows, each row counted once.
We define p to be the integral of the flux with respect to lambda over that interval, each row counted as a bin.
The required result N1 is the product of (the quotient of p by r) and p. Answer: 3959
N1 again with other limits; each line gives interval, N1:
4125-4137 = 4005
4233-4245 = 3963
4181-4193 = 4013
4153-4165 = 4359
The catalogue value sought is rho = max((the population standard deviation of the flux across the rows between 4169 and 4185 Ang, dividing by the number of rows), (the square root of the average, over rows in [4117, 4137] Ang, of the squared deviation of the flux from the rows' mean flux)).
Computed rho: 3.1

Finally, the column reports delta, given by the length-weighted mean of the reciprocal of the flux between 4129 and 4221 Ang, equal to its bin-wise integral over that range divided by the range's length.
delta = 0.037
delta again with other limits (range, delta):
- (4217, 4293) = 0.050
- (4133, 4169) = 0.037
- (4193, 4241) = 0.054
